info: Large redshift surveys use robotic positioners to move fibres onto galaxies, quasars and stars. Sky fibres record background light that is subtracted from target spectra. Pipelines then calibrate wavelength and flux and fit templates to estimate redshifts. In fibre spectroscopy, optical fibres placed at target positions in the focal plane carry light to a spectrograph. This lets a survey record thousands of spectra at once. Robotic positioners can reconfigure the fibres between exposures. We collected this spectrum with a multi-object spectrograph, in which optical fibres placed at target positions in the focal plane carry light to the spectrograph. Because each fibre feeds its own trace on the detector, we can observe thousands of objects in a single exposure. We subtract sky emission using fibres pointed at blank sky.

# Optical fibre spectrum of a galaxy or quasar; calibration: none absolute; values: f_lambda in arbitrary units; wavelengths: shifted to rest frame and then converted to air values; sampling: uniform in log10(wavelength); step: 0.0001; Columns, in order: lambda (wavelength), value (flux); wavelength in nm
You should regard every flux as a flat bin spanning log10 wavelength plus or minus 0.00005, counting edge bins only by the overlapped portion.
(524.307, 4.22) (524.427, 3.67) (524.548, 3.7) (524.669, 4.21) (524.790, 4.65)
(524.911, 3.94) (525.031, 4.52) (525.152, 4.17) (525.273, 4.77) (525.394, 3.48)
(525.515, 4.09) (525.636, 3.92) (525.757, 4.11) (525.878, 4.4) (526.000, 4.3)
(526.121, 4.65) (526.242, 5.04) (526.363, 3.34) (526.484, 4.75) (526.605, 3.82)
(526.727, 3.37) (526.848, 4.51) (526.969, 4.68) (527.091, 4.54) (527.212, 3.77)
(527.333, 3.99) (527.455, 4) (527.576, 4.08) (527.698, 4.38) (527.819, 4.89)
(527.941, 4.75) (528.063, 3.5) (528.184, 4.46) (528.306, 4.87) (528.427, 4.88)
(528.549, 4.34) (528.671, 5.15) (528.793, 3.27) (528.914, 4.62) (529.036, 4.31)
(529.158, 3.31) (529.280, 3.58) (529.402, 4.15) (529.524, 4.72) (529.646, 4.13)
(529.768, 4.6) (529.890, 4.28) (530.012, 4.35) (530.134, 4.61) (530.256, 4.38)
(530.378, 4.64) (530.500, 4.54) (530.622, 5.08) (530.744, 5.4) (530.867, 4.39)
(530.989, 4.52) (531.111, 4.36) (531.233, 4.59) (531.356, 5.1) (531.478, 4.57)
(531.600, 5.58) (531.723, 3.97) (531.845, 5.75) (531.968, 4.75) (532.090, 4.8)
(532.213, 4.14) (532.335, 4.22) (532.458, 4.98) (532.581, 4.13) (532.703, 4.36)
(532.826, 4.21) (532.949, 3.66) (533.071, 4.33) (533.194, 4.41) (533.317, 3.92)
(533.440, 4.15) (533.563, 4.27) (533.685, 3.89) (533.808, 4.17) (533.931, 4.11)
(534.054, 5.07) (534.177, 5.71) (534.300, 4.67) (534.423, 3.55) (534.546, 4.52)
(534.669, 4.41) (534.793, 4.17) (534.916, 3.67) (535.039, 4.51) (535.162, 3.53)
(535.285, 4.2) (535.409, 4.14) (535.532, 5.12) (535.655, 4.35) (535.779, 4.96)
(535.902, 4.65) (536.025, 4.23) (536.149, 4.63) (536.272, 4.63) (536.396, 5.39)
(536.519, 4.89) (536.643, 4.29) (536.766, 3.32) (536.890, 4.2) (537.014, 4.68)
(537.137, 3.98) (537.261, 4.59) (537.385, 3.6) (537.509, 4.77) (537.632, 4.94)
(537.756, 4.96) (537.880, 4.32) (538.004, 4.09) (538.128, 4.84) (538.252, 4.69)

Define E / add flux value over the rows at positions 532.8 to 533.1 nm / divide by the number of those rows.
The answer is 4.1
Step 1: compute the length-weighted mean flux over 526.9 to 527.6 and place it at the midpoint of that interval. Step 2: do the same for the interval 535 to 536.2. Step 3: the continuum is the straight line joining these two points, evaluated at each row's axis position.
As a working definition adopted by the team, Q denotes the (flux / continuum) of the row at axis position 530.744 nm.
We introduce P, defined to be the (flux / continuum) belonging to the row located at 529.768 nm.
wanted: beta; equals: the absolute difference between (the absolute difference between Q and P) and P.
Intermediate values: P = 1.08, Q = 1.26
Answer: 0.90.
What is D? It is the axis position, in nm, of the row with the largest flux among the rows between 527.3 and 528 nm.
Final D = 527.819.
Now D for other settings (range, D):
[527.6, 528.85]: 528.671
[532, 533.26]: 532.458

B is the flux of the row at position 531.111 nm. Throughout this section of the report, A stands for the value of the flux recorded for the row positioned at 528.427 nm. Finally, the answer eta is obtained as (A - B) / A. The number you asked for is 0.107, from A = 4.88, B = 4.36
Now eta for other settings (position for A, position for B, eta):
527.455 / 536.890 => -0.050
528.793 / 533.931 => -0.257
